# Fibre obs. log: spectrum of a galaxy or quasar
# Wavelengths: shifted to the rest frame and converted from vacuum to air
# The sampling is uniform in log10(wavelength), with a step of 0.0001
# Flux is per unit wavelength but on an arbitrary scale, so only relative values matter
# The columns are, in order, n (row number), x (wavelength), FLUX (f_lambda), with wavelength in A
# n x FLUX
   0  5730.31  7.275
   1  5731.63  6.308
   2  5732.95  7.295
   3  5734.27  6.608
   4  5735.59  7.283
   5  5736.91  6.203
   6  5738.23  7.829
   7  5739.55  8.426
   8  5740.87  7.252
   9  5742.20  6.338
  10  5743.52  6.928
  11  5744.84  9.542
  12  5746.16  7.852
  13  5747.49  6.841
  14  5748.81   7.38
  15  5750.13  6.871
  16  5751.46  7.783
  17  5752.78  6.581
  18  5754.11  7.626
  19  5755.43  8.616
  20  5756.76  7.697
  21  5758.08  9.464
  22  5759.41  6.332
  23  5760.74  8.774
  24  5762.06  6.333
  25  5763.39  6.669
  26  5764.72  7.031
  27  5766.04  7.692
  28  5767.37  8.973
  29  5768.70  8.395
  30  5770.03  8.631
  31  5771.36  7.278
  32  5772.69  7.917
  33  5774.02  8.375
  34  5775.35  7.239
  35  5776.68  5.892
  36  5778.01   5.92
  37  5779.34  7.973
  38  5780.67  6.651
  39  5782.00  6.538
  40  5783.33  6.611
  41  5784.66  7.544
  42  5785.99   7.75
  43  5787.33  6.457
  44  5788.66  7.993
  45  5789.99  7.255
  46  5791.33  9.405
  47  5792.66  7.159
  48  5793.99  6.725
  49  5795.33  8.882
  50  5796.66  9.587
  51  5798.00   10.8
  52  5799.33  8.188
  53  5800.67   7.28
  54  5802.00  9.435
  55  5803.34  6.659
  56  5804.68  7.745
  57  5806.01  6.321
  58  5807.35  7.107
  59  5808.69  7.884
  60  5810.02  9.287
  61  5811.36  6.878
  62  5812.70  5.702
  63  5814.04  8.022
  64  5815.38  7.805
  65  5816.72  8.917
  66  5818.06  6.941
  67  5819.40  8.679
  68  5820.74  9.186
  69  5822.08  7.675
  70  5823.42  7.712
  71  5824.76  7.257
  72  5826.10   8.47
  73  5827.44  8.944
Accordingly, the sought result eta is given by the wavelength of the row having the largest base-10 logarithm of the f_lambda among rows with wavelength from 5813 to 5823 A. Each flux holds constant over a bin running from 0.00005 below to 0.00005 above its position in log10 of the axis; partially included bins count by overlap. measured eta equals 5820.74 A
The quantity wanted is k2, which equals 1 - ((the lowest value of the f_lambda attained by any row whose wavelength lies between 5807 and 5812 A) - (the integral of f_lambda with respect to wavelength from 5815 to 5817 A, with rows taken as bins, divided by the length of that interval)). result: 2.5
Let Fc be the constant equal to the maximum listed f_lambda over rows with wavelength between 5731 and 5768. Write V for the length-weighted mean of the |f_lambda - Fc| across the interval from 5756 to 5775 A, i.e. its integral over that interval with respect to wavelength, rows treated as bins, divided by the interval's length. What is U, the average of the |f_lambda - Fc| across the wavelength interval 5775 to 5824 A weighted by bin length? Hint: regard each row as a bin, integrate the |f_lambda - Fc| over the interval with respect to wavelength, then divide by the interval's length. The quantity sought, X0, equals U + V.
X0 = 3.66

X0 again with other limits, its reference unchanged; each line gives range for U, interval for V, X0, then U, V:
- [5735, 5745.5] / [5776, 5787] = 4.76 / 2.07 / 2.7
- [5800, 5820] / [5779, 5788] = 4.40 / 1.90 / 2.5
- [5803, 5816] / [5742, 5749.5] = 4.18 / 2.19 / 2.0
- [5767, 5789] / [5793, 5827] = 3.83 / 2.15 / 1.7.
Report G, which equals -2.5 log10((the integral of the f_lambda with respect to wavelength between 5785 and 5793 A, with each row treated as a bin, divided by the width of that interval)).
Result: -2.21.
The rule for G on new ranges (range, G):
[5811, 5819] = -2.18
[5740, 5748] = -2.19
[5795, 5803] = -2.38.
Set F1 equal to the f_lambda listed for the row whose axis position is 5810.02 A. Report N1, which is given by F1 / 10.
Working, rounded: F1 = 9.287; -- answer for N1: 0.929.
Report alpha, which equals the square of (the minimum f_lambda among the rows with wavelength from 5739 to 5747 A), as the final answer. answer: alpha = 40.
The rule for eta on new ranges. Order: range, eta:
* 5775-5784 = 5779.34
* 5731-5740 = 5739.55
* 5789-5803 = 5798.00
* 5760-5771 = 5767.37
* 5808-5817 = 5810.02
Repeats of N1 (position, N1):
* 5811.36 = 0.688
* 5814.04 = 0.802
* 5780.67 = 0.665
